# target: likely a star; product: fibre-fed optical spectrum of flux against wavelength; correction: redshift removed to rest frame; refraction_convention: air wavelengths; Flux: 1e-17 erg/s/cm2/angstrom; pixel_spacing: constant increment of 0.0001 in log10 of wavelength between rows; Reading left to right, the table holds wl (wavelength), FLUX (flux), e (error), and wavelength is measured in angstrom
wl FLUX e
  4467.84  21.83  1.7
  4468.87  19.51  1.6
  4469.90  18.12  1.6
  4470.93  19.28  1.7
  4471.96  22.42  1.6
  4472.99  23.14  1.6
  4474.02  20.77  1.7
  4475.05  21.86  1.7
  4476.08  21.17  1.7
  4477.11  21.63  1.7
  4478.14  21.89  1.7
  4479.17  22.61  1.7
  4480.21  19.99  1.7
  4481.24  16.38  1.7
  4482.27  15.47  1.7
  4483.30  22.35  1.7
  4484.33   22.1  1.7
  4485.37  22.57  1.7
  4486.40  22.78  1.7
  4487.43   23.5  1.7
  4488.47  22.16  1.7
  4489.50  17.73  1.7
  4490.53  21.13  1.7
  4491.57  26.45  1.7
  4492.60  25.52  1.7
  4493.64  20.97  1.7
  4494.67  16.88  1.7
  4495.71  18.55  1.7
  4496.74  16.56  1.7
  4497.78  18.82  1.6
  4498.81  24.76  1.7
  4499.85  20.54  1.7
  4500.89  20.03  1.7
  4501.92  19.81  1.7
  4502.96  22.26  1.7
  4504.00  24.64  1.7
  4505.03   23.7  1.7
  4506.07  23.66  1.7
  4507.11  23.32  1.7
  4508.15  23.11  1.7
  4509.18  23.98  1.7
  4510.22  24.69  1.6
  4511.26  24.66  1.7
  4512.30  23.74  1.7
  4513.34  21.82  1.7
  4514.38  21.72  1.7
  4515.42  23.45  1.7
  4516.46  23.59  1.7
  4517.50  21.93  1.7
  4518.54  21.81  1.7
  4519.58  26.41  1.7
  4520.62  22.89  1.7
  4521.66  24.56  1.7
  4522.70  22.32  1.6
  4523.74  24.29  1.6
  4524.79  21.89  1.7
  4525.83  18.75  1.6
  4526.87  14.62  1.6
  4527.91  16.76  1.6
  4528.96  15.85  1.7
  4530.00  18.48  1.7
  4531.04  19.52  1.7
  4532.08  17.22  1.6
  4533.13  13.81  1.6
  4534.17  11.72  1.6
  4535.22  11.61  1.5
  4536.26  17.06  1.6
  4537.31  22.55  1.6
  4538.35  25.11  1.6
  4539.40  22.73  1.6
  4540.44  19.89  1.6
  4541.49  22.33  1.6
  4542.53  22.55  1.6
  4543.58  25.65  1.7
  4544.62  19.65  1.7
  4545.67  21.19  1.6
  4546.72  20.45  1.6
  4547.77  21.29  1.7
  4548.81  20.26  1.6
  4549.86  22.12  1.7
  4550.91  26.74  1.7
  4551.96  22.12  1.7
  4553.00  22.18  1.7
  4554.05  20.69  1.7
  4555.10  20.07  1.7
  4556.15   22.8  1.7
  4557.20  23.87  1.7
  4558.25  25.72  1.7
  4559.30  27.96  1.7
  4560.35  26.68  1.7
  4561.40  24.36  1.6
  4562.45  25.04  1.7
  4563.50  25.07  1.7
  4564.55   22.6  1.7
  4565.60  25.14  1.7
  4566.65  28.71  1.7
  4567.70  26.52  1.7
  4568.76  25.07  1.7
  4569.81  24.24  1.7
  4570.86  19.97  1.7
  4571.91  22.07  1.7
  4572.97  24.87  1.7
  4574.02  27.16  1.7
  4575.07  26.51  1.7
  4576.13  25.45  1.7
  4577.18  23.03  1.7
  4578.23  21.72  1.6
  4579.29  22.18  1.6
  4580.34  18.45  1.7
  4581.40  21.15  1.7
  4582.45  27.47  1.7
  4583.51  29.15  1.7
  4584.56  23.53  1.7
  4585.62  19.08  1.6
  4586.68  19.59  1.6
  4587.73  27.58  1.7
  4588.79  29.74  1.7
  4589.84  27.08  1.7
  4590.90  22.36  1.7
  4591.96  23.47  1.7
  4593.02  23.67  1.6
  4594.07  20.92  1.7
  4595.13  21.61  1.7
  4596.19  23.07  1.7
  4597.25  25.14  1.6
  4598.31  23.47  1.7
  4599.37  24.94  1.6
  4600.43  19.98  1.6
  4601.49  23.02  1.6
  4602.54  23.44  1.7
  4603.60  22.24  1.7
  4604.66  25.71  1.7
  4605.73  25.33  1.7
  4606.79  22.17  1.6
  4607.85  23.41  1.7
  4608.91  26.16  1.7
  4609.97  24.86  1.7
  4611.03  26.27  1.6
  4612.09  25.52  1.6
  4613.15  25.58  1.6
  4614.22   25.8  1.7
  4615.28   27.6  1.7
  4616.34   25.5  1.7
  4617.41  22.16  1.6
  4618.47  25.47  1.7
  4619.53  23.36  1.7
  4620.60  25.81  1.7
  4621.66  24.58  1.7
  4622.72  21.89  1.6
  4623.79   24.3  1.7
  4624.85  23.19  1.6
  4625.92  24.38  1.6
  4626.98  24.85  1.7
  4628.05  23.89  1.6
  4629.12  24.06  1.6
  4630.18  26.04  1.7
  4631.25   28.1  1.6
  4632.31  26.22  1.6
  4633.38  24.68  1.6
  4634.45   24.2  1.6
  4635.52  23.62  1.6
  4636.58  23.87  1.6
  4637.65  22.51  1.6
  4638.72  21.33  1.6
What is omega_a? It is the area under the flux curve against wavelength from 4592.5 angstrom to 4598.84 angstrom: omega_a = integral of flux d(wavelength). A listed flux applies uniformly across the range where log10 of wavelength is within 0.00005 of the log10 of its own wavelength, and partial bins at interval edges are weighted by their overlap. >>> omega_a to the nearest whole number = 146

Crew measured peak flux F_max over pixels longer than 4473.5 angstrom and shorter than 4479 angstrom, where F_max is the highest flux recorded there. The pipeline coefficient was 21.89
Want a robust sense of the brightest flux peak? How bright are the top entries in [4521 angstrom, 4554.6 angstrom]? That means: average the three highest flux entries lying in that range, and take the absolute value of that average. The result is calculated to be 25.8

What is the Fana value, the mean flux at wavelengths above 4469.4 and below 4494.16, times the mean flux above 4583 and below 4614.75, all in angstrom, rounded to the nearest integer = 515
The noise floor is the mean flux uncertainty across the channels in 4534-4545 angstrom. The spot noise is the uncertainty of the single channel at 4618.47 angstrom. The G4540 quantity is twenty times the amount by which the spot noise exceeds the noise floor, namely 1.8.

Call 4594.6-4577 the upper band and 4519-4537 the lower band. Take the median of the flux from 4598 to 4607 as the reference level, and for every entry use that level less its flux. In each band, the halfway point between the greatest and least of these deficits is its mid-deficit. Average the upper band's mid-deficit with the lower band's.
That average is 1.9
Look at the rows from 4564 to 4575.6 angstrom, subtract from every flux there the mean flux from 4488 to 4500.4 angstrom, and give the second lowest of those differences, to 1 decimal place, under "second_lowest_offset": 1.2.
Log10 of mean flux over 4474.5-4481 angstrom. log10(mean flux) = 1.33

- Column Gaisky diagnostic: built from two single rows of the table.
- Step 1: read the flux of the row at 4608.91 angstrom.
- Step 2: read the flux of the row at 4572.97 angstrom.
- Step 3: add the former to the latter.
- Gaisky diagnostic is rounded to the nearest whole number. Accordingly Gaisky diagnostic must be 51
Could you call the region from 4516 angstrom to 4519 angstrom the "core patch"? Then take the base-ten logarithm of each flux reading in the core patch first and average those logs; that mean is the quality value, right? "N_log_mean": 1.35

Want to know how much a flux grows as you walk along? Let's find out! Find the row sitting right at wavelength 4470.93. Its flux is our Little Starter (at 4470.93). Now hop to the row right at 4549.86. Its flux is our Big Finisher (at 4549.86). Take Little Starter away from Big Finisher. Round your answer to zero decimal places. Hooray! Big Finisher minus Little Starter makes 3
